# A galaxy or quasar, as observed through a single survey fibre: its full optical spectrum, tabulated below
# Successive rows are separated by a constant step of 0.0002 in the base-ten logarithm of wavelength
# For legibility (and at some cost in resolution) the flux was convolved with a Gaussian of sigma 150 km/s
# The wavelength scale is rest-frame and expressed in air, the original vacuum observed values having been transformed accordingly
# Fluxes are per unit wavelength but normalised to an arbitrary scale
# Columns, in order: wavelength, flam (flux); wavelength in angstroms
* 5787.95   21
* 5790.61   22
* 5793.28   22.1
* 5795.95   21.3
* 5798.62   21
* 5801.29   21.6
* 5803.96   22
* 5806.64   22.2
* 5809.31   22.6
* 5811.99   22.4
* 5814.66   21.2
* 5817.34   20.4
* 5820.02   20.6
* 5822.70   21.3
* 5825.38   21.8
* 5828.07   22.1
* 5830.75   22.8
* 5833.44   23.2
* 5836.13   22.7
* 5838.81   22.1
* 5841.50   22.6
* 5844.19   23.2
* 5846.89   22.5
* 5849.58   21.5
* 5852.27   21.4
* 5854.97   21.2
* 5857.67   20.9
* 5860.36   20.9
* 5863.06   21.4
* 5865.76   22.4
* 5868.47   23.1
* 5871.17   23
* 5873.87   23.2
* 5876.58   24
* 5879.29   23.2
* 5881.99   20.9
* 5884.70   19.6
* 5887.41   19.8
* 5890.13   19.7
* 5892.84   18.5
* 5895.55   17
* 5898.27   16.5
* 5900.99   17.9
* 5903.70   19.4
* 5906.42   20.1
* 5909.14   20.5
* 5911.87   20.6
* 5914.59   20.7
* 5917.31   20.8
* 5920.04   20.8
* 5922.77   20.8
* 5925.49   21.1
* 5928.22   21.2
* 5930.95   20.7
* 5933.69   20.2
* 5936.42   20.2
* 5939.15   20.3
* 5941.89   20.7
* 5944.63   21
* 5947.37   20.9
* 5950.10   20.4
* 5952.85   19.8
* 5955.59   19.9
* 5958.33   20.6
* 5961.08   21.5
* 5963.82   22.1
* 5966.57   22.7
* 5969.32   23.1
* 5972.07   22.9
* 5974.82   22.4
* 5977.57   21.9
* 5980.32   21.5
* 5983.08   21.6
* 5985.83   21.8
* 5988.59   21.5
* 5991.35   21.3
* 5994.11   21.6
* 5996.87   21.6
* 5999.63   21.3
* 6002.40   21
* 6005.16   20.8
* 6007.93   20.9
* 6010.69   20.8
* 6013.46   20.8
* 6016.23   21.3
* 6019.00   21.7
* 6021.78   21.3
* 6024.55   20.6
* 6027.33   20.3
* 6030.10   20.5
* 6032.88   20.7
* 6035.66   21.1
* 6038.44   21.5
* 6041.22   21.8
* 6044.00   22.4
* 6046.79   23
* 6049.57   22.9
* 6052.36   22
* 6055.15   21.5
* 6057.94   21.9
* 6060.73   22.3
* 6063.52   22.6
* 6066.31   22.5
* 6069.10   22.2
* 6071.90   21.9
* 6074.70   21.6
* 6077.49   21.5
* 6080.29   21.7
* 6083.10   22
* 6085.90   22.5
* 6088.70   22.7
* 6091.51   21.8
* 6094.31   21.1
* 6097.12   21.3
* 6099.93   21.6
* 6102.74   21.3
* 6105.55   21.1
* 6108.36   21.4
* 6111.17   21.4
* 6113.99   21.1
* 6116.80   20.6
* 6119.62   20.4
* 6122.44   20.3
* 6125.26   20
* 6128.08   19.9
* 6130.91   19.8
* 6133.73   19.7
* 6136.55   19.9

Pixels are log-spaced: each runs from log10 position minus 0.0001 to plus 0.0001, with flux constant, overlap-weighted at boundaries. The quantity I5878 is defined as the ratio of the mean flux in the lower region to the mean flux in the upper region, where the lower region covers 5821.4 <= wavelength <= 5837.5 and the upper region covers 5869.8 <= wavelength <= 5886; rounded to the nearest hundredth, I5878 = 1.00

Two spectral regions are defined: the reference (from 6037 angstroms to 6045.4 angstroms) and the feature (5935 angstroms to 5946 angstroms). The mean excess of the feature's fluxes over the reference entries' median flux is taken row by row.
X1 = -1.3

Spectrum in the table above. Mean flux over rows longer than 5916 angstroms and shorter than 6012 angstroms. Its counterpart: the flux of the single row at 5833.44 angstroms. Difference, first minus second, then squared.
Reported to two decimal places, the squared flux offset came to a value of 4.03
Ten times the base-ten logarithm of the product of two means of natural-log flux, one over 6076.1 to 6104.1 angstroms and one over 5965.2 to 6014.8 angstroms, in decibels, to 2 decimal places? 9.76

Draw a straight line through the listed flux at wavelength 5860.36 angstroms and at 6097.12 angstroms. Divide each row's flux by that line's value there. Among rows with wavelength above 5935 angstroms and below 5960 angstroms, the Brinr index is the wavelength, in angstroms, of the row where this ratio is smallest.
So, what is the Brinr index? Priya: 5952.85 angstroms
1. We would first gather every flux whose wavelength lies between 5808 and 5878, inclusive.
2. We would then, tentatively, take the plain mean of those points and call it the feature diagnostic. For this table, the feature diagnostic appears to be 22.1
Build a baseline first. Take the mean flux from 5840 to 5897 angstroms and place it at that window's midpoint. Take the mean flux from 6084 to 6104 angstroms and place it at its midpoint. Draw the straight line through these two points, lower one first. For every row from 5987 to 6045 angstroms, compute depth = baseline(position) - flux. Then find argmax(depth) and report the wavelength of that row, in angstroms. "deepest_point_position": 6027.33 angstroms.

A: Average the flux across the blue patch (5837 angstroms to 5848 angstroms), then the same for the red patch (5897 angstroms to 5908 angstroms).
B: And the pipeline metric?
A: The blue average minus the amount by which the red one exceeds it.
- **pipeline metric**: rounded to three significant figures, 26.7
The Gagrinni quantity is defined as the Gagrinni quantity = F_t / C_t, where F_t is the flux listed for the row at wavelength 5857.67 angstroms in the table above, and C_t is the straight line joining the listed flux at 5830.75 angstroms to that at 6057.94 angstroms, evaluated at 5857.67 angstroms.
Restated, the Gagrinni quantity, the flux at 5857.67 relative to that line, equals 0.921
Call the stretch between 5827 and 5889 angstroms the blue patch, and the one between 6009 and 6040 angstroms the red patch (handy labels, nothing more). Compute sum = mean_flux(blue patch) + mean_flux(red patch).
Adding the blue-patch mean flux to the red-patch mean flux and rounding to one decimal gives 43.0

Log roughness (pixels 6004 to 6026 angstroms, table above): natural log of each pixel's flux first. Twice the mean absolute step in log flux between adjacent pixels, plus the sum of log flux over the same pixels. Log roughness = 24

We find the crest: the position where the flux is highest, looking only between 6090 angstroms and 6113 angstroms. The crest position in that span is 6091.51 angstroms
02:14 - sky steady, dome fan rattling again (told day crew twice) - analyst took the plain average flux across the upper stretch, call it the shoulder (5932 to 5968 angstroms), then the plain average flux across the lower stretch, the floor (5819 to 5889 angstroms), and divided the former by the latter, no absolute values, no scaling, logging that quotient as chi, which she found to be 0.95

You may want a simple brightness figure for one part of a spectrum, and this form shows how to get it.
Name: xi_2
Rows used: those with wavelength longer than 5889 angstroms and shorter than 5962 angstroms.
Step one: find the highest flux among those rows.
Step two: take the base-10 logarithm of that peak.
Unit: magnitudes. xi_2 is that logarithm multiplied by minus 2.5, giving -3.331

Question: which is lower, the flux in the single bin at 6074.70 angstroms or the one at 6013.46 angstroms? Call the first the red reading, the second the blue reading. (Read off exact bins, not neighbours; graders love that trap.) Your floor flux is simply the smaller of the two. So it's 20.8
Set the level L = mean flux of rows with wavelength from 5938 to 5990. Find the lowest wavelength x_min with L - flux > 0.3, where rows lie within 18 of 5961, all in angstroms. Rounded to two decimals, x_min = 5944.63 angstroms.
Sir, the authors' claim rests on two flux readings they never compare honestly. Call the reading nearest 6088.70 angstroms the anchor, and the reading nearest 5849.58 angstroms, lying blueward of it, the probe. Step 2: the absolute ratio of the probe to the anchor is 0.95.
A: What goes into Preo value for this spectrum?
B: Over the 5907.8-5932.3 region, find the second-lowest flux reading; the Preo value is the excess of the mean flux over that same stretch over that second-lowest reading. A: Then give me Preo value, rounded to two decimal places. 0.20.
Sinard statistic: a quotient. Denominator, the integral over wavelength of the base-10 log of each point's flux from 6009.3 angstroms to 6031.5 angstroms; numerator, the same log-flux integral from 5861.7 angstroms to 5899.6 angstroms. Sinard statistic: 1.7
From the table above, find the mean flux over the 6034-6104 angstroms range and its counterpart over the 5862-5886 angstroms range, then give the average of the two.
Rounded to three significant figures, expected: 22.1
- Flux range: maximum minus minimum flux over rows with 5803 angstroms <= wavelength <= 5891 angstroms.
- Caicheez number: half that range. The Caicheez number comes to 2.2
